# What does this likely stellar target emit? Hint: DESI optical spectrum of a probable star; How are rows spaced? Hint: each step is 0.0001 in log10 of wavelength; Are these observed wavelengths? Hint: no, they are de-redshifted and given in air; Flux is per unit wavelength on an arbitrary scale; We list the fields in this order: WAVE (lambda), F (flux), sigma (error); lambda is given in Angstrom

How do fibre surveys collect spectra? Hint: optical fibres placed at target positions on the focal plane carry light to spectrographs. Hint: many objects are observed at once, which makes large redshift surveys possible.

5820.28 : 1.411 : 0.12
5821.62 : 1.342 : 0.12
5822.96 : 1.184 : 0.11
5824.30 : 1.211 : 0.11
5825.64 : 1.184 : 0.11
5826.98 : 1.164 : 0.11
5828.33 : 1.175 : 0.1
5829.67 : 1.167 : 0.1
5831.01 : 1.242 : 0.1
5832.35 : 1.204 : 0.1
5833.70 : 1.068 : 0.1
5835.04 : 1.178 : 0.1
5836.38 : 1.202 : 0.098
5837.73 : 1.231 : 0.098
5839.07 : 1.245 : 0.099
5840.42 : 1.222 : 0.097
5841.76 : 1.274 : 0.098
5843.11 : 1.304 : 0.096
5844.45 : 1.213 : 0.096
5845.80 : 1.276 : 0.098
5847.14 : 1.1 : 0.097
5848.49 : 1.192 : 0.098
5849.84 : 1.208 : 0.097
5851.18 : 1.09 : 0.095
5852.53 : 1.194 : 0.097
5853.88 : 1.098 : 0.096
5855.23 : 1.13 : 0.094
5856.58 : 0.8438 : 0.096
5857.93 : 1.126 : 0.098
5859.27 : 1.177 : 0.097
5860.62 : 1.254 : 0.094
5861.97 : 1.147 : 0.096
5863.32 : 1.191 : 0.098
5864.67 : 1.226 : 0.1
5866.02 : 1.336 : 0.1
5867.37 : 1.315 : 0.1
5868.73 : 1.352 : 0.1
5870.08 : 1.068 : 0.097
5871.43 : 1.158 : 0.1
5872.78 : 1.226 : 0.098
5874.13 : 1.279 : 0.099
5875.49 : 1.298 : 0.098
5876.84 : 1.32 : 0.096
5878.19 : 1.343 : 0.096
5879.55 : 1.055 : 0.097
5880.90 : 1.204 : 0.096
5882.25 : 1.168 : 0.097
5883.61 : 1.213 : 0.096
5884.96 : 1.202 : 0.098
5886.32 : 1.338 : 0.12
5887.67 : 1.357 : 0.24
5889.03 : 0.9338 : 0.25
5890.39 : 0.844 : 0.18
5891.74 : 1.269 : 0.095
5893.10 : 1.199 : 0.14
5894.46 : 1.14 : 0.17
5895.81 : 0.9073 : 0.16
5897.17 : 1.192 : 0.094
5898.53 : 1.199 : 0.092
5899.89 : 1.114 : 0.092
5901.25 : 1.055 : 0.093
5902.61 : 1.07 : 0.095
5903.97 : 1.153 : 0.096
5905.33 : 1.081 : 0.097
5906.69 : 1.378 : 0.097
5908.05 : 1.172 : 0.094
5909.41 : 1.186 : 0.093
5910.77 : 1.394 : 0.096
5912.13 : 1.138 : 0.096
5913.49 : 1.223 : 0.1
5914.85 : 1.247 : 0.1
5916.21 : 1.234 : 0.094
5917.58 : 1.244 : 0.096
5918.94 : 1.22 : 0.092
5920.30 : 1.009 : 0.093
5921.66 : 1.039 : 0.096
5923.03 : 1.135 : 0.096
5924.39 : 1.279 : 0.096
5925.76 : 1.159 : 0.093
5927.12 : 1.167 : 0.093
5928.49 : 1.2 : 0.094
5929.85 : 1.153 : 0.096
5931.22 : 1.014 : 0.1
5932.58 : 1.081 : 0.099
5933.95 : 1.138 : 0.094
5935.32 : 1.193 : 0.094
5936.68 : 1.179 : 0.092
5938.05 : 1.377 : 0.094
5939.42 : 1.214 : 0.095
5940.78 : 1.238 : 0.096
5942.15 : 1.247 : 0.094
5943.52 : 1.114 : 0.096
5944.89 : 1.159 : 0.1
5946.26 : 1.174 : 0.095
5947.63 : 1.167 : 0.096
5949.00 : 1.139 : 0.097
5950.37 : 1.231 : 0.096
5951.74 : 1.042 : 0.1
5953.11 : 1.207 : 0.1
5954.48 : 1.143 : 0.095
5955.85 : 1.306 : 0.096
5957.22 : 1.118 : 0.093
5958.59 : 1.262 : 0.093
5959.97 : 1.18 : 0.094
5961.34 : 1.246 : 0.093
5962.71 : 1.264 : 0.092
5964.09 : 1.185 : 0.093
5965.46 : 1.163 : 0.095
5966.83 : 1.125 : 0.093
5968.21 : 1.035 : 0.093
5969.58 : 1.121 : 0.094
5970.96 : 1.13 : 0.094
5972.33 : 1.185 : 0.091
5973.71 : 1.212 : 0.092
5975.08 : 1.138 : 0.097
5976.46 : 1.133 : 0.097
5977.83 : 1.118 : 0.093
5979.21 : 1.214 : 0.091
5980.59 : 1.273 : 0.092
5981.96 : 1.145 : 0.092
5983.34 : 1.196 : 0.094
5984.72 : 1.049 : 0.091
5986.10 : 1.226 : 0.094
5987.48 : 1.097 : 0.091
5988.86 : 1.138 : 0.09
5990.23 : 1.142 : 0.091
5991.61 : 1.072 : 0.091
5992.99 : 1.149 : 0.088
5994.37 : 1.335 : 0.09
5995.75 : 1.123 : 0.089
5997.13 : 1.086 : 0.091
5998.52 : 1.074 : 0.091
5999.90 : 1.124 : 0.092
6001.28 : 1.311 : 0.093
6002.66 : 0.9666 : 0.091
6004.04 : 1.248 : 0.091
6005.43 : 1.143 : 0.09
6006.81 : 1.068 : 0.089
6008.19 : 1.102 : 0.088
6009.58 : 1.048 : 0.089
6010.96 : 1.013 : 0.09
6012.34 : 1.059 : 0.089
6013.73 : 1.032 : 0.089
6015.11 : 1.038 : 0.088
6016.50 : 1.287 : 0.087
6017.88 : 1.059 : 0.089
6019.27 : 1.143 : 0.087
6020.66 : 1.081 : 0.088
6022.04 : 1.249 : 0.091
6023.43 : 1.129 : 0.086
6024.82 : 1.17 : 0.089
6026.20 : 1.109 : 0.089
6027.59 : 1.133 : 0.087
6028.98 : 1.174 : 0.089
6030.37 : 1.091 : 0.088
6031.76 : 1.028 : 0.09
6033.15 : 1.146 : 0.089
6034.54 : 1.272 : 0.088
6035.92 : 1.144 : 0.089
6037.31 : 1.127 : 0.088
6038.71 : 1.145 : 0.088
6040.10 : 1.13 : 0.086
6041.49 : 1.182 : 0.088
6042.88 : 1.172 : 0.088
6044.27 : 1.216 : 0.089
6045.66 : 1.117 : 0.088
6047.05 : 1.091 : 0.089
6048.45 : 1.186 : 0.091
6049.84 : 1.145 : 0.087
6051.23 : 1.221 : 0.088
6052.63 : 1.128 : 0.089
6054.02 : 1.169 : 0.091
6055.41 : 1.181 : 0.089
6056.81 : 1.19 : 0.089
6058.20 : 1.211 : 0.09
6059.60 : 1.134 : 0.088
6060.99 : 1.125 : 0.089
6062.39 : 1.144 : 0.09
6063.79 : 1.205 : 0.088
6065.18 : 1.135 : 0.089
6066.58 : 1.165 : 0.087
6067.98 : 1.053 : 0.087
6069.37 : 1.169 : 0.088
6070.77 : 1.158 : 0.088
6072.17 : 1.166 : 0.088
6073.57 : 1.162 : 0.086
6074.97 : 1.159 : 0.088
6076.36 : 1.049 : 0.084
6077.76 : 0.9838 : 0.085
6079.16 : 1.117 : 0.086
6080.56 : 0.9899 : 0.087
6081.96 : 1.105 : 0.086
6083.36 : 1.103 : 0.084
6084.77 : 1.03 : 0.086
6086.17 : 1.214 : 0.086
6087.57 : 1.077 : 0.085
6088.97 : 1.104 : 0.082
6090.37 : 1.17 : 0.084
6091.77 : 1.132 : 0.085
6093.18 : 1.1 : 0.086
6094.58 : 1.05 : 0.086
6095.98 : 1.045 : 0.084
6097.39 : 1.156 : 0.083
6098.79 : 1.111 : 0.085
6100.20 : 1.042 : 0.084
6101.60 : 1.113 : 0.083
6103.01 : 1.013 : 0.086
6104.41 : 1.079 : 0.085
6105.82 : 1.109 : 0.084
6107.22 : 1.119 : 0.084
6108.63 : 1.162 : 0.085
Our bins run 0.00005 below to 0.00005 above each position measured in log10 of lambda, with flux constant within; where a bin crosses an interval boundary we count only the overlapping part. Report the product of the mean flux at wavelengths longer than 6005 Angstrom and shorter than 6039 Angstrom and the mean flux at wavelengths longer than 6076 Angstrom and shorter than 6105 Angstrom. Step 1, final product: 1.21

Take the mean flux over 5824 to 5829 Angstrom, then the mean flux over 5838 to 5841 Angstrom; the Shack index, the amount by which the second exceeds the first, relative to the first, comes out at 0.04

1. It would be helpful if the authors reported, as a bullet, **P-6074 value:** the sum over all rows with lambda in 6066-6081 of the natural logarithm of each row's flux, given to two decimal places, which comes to 1.09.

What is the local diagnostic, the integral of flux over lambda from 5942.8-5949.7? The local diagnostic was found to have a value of 7.9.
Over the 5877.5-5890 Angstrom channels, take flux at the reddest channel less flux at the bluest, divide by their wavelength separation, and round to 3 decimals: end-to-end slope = -0.038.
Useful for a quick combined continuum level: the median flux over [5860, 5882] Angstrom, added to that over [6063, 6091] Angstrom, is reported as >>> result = 2.366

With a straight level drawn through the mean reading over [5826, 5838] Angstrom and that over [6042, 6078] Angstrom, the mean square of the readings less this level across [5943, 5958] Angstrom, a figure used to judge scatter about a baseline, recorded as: 0.0043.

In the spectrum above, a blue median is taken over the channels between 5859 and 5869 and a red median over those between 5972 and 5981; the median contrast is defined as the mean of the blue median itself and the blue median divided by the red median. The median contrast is 1.14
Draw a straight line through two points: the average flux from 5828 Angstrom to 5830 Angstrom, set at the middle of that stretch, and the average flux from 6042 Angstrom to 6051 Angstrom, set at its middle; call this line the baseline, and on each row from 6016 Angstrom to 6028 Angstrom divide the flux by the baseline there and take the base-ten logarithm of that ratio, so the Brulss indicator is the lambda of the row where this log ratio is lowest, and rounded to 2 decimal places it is 6017.88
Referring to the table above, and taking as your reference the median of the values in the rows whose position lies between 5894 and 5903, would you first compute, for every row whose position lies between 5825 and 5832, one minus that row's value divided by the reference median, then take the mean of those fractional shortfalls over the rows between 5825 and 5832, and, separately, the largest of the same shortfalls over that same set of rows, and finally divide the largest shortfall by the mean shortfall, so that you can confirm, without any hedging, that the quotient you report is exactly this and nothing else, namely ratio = 1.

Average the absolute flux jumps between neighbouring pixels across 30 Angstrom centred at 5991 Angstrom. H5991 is 0.115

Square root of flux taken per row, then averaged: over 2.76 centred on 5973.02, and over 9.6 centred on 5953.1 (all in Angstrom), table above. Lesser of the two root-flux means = 1.08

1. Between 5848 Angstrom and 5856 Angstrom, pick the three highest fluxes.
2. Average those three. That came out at 1.198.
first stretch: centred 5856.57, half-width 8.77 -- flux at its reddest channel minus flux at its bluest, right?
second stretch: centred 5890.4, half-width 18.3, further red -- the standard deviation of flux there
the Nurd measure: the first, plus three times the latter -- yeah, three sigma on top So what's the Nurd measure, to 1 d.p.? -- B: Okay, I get 0.4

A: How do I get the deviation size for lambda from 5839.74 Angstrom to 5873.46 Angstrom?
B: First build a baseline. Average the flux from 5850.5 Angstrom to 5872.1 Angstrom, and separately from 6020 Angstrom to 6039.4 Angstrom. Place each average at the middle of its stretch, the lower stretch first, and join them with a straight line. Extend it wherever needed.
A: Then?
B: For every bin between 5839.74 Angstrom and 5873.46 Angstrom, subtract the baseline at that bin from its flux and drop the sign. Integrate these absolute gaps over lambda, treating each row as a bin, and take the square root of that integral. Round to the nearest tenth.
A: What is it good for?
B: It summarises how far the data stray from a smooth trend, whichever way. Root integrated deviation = 1.6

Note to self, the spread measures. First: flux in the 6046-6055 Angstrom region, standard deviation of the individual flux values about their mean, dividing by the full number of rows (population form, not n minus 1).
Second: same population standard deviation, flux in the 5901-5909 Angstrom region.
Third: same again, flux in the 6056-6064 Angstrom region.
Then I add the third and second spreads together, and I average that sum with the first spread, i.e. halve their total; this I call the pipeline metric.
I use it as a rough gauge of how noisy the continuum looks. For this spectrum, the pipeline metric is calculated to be 0.093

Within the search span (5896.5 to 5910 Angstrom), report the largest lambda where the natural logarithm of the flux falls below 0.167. 5908.05 Angstrom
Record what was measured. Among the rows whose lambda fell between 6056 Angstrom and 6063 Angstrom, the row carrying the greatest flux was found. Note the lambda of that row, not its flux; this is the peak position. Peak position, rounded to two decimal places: 6058.20 Angstrom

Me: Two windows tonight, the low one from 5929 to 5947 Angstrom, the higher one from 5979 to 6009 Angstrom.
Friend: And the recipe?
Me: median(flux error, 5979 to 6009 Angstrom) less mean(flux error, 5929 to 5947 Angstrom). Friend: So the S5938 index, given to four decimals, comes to -0.0048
